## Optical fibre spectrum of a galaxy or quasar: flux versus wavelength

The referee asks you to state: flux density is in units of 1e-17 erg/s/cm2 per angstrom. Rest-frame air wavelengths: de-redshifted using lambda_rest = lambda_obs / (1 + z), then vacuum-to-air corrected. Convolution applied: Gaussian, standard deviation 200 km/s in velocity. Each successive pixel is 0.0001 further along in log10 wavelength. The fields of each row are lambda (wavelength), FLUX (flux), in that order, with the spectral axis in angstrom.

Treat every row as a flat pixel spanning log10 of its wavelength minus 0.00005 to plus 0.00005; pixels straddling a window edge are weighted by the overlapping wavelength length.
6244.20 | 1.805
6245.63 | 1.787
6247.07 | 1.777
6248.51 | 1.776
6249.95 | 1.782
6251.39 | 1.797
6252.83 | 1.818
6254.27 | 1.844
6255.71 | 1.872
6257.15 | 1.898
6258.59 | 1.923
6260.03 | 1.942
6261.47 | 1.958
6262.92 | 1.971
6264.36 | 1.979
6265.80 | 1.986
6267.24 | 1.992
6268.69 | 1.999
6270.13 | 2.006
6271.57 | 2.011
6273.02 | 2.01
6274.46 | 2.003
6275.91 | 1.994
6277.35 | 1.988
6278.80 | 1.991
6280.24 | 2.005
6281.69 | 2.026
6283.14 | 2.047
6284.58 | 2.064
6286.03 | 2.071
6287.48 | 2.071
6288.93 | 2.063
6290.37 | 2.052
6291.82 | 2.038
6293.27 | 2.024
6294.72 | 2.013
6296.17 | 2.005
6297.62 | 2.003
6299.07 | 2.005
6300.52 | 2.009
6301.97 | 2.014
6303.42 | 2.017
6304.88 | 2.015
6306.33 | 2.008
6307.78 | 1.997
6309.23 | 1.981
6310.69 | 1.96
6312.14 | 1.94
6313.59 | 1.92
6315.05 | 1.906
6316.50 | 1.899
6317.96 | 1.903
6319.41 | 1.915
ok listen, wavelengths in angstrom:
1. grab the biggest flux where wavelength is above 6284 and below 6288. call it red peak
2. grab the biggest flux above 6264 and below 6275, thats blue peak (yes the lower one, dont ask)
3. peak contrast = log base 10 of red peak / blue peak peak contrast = 0.013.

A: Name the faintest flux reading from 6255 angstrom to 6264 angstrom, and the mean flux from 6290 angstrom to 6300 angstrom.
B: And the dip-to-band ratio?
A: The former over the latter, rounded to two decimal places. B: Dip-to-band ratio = 0.93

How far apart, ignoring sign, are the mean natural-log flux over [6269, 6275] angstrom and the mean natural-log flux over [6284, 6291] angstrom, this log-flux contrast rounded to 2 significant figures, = 0.028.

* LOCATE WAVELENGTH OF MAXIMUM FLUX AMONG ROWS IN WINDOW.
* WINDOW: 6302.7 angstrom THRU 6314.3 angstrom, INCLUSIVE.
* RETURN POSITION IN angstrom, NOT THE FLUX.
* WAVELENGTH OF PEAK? 6303.42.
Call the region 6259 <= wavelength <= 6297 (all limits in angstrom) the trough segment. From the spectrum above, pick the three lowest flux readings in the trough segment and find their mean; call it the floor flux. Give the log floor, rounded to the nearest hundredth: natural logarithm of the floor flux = 0.67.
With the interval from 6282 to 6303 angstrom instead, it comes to 0.70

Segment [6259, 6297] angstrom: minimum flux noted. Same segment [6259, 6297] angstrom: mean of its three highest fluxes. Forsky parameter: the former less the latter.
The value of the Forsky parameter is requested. -0.127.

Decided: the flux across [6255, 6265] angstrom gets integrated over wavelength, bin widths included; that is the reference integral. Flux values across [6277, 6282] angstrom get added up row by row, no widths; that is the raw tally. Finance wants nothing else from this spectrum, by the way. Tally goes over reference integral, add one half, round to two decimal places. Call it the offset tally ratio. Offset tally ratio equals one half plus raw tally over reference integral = 0.91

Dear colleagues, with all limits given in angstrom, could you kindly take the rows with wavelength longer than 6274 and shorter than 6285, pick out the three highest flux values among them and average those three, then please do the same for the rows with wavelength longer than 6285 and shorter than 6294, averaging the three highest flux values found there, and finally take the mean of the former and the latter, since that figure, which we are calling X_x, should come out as 2.06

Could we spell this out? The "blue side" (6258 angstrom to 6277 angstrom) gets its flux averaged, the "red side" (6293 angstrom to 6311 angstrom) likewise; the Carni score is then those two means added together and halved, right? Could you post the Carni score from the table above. 1.99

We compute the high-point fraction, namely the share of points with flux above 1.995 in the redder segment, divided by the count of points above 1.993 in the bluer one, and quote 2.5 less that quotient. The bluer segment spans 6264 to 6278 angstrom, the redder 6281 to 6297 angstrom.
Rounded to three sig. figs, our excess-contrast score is 2.33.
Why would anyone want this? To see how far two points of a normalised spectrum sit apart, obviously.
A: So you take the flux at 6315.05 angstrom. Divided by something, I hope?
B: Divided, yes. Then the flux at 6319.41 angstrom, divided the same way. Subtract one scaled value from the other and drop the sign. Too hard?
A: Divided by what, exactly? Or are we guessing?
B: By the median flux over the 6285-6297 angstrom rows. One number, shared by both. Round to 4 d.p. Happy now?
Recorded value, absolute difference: 0.0044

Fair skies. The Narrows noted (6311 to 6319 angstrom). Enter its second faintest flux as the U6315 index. 1.903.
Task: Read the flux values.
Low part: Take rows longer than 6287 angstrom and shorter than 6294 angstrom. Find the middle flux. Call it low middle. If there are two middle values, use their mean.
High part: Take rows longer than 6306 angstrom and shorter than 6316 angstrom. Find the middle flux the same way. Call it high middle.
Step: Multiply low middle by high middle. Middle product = 4.02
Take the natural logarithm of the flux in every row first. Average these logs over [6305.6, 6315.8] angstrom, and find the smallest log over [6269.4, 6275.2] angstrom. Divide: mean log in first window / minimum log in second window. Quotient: 0.97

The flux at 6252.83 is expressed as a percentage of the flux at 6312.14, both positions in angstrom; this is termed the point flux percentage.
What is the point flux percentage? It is 94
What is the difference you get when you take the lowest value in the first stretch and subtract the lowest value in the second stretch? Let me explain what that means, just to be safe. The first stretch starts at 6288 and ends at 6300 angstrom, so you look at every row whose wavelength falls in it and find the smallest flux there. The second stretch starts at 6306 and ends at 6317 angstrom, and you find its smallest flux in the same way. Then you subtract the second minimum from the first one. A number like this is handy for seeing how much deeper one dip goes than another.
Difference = 0.10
